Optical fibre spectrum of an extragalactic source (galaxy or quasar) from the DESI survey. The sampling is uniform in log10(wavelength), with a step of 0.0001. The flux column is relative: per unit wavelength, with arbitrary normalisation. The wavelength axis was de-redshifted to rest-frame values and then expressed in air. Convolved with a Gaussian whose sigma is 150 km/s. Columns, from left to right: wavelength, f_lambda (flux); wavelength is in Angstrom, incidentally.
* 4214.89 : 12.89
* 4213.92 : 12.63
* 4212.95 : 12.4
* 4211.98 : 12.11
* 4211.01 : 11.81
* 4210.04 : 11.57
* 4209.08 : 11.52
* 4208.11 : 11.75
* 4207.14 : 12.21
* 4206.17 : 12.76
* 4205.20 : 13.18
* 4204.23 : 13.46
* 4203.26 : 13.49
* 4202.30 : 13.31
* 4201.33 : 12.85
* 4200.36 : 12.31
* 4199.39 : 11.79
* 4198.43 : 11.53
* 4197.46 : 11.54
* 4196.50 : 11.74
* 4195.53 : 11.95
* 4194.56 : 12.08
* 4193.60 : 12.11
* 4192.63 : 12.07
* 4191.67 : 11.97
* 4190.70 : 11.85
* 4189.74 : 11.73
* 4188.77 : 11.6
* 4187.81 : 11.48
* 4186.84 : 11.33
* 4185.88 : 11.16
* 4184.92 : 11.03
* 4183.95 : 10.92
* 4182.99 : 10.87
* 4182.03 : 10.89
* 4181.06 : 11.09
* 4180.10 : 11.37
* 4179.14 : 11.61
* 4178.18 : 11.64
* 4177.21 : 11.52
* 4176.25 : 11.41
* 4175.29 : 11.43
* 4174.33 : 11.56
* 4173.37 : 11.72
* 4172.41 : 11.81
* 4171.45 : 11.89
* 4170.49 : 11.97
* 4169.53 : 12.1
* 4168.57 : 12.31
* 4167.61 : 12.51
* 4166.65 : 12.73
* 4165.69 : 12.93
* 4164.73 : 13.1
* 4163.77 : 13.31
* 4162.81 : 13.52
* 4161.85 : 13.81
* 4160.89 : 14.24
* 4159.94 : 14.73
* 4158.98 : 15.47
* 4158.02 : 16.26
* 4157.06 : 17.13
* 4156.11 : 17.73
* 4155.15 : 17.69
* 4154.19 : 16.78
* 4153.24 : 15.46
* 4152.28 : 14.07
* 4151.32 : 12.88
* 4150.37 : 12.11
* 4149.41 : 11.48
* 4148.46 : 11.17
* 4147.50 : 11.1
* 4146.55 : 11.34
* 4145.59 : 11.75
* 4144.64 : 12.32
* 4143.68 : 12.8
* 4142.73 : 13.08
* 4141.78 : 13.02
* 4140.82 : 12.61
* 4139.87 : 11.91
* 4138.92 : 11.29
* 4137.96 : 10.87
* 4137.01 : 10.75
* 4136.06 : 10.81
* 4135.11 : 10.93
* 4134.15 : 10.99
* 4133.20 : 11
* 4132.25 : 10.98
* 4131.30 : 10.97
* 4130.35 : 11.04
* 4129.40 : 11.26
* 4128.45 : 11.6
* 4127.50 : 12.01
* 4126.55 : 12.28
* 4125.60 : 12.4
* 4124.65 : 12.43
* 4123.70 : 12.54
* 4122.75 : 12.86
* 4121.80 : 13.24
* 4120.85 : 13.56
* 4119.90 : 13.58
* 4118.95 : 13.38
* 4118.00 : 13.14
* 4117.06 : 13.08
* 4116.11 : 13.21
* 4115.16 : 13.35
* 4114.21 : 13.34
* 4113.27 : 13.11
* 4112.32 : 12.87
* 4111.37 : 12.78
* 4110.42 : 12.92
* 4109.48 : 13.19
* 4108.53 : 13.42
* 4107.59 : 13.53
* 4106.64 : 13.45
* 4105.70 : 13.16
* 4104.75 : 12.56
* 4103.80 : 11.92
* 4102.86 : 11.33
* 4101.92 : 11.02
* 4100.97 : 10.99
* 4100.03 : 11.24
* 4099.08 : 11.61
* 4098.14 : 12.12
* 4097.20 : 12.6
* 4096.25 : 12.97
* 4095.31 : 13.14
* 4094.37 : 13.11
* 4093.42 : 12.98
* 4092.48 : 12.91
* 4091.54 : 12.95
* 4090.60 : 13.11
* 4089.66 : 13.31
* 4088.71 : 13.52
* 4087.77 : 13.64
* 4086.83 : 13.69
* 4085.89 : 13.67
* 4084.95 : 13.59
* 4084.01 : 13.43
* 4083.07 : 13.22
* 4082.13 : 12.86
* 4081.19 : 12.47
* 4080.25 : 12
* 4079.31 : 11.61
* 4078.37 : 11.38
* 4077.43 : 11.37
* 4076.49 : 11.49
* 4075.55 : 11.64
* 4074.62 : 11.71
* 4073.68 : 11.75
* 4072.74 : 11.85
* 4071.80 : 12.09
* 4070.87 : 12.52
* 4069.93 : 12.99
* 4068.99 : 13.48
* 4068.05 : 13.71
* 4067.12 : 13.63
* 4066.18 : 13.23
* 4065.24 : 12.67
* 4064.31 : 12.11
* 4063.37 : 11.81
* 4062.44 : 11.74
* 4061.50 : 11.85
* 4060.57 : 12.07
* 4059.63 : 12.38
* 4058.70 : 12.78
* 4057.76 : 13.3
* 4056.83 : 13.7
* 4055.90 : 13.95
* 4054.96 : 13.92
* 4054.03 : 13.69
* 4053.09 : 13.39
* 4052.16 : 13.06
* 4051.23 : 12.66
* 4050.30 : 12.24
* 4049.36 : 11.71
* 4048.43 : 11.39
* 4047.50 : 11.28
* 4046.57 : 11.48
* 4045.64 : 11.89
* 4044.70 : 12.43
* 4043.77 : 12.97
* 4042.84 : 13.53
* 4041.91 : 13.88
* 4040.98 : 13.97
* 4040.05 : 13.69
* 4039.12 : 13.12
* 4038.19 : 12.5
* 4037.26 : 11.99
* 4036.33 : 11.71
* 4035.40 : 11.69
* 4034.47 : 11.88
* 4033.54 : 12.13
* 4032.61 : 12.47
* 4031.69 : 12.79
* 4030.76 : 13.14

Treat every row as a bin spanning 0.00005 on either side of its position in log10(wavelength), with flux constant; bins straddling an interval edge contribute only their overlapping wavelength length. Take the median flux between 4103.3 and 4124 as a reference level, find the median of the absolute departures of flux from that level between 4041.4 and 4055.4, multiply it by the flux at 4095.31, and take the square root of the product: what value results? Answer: 3.13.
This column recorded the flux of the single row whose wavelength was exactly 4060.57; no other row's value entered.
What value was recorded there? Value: 12.07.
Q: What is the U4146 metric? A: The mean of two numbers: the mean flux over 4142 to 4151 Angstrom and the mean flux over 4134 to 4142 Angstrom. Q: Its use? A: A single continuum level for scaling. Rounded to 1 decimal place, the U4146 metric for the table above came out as 11.7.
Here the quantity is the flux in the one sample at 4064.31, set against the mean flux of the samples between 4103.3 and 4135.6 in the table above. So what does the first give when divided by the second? 0.97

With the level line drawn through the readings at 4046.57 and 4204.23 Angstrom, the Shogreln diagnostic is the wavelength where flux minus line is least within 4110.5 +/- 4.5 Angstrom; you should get 4111.37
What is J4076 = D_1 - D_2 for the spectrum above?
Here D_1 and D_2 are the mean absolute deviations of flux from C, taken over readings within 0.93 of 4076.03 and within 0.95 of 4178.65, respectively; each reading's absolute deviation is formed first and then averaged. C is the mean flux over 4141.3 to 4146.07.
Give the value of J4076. 0.06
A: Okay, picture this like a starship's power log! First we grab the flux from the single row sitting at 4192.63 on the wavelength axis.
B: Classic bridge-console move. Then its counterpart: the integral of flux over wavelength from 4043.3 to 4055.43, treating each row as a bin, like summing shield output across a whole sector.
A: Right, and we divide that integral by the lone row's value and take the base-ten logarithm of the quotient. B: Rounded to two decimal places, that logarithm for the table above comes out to 1.10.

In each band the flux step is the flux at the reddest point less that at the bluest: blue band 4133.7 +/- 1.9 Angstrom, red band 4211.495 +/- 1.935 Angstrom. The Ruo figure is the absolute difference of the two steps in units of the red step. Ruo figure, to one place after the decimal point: 1.1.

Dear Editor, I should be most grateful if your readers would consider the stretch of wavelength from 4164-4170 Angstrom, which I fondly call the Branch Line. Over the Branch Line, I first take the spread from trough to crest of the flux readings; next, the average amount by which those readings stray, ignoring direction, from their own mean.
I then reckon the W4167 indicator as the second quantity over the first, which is 0.31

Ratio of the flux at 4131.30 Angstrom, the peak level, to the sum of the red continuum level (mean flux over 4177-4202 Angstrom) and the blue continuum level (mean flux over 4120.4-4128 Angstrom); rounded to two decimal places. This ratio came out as 0.45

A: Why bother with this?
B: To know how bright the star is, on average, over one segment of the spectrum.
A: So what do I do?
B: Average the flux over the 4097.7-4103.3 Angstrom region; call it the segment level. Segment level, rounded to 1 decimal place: 11.4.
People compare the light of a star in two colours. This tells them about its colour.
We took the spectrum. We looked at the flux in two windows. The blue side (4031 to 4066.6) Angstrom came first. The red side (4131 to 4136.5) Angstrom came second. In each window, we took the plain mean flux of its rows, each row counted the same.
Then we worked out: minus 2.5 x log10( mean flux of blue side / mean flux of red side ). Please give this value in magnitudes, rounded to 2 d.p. -0.15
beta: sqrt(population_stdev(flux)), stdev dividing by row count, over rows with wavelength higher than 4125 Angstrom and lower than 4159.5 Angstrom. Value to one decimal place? 1.5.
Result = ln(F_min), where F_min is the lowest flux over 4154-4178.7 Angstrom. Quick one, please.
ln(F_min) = 2.43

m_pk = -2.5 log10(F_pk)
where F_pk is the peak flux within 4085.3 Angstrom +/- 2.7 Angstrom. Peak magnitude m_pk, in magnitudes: -2.84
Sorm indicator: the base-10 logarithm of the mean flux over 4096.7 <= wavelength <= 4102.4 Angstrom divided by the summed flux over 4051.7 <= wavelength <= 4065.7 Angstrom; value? -1.22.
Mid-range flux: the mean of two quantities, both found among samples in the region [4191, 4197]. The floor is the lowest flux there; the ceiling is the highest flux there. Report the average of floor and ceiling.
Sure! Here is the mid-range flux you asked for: 11.9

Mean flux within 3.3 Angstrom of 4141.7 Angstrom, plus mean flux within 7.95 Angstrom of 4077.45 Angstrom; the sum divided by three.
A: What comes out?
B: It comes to 8.22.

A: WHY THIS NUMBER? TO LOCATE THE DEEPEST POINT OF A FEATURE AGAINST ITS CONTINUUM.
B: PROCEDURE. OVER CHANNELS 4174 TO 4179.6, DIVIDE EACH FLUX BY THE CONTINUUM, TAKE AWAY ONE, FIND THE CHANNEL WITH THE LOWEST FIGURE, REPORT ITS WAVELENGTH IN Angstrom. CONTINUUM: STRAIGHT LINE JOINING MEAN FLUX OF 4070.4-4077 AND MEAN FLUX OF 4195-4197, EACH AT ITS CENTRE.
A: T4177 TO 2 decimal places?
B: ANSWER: 4176.25 Angstrom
